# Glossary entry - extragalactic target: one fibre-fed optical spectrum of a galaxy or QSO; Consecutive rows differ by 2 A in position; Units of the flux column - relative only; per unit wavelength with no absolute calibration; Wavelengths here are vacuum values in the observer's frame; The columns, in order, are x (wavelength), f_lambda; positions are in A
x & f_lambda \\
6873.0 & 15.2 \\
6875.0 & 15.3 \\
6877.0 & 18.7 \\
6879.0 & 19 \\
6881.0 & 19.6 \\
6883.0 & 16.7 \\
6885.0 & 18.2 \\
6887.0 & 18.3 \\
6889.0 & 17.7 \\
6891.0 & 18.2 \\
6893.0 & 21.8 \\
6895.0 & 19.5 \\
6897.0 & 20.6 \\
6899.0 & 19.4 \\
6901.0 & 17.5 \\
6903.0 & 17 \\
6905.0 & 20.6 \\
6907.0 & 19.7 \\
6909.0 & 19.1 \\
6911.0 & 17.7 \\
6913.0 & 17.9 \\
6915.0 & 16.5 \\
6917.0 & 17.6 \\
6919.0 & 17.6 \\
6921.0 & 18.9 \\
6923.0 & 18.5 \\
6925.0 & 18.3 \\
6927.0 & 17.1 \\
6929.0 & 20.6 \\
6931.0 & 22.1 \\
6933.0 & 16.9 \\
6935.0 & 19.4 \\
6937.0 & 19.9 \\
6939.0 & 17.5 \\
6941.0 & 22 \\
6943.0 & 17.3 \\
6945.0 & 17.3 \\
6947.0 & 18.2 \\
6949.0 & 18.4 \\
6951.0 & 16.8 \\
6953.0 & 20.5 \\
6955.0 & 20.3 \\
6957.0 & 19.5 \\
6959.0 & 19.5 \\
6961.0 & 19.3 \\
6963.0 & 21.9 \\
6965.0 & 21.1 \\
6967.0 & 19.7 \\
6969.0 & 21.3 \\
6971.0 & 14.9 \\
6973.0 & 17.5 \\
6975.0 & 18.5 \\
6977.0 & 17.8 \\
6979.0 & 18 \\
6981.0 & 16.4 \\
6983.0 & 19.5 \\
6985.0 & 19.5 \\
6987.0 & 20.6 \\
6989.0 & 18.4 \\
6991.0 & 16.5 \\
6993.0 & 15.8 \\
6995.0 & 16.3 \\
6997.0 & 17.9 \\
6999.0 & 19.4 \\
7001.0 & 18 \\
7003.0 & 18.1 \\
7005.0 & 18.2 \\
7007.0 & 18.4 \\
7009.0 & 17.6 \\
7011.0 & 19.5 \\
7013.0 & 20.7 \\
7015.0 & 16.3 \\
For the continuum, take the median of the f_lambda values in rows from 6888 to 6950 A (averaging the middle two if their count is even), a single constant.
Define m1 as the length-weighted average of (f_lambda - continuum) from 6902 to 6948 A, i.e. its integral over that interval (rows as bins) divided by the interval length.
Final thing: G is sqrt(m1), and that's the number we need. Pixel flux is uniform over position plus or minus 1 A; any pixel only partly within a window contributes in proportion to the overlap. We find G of 0.54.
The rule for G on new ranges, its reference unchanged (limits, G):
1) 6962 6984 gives 0.69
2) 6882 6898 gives 0.76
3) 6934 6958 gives 0.79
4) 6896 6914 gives 0.73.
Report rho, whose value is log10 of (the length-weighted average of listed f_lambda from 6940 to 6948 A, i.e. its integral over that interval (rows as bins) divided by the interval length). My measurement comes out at 1.27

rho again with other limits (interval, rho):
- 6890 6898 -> 1.30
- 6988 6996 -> 1.22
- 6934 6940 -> 1.28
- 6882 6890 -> 1.25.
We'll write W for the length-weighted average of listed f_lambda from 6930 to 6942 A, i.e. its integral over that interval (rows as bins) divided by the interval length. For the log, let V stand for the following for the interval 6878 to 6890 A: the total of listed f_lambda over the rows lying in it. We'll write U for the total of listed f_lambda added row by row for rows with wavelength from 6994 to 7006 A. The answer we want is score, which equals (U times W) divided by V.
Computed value 19.3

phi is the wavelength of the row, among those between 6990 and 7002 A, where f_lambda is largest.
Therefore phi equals 6999.0 A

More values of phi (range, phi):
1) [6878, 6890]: 6881.0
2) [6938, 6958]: 6941.0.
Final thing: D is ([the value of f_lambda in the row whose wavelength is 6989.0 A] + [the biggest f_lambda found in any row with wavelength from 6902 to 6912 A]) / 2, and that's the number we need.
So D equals 19.5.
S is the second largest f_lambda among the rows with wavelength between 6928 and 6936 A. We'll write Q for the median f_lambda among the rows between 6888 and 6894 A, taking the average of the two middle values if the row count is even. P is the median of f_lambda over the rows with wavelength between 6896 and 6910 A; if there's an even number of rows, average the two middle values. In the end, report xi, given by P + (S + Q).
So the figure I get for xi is 58.2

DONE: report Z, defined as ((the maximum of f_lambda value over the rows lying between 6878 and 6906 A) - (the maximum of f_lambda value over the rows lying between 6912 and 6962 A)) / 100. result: -0.003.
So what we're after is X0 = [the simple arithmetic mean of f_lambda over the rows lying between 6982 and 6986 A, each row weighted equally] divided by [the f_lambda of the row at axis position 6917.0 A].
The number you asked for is 1.11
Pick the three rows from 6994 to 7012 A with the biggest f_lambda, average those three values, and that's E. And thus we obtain 19.1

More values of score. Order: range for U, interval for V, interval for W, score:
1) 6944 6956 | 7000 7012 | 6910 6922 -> 18.0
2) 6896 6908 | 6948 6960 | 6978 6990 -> 18.7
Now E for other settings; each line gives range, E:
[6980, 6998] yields 19.9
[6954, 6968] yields 21.1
